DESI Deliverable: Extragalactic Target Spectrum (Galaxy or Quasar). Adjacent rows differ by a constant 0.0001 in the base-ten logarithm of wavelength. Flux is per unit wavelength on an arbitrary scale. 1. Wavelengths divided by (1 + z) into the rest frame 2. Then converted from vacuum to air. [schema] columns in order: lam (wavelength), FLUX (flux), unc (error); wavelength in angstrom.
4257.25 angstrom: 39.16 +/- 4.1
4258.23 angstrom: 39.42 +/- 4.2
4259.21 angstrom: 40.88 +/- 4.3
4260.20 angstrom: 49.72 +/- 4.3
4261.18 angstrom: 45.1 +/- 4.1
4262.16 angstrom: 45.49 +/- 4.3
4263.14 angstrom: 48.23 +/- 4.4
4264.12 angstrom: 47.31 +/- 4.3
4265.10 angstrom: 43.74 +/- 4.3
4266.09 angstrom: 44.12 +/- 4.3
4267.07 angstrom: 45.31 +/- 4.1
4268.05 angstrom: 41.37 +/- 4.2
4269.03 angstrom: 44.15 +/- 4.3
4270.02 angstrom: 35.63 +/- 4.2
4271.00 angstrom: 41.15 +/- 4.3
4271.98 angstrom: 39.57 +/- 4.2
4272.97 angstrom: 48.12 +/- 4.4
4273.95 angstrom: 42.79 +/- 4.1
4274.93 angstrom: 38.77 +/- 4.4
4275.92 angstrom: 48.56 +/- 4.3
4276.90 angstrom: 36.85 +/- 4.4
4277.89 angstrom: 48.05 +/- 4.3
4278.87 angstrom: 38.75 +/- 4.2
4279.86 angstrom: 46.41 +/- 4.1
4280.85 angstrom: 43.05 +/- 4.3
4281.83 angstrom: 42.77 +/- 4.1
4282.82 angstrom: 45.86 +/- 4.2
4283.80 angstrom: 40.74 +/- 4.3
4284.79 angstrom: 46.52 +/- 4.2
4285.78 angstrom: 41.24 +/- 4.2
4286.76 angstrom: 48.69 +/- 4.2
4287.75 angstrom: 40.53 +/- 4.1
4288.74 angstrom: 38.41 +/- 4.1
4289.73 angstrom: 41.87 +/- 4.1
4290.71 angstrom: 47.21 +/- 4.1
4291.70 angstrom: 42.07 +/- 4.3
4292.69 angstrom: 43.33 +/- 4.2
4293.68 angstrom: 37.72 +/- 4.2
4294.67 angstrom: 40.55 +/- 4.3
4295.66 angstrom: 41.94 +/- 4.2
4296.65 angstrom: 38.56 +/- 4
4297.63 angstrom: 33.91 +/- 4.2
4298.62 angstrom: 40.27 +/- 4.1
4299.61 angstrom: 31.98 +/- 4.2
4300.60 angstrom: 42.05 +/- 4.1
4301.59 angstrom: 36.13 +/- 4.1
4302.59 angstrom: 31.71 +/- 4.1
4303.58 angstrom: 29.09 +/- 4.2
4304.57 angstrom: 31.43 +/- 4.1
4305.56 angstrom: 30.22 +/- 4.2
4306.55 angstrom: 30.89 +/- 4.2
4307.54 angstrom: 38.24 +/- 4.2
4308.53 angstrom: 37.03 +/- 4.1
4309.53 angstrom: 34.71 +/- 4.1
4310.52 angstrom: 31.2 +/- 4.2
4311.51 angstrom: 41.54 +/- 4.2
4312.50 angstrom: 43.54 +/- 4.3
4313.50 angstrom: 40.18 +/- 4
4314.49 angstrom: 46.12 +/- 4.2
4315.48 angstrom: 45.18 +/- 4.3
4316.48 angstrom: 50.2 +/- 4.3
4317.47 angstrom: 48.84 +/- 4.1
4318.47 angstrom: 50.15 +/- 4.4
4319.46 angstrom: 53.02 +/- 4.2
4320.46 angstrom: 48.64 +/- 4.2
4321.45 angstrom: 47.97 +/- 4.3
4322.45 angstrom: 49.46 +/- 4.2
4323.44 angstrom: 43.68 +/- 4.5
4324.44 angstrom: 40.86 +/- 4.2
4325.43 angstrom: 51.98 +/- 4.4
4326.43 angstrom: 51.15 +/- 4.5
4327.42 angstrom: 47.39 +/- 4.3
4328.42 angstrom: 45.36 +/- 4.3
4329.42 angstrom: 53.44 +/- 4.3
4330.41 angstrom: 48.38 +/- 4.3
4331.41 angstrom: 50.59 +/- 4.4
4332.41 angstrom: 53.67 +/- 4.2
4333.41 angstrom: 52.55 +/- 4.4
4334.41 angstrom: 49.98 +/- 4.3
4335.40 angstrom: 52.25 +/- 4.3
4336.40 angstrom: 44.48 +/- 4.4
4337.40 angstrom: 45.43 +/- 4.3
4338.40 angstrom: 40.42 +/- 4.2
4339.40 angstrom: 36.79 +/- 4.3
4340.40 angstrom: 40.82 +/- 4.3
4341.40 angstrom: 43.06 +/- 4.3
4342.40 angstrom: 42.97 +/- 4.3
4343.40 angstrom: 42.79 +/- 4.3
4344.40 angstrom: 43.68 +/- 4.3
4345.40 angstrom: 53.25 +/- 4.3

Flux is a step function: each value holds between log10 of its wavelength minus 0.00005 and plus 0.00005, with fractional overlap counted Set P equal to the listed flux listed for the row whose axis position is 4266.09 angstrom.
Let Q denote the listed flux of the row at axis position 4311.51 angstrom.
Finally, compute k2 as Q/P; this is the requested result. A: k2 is 0.94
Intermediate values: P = 44.12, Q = 41.54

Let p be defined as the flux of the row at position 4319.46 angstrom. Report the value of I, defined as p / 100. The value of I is 0.53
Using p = 53.02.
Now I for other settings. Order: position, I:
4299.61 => 0.32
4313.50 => 0.40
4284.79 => 0.47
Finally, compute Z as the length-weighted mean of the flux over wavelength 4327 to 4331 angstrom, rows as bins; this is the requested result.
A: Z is 48.7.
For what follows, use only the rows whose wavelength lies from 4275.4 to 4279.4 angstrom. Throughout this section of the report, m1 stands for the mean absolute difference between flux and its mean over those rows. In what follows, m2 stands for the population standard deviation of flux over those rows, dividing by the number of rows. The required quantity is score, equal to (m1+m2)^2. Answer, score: 111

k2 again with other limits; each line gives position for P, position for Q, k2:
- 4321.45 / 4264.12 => 0.99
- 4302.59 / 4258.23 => 1.24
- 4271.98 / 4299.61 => 0.81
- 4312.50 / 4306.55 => 0.71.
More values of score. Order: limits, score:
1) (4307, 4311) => 25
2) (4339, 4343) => 22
